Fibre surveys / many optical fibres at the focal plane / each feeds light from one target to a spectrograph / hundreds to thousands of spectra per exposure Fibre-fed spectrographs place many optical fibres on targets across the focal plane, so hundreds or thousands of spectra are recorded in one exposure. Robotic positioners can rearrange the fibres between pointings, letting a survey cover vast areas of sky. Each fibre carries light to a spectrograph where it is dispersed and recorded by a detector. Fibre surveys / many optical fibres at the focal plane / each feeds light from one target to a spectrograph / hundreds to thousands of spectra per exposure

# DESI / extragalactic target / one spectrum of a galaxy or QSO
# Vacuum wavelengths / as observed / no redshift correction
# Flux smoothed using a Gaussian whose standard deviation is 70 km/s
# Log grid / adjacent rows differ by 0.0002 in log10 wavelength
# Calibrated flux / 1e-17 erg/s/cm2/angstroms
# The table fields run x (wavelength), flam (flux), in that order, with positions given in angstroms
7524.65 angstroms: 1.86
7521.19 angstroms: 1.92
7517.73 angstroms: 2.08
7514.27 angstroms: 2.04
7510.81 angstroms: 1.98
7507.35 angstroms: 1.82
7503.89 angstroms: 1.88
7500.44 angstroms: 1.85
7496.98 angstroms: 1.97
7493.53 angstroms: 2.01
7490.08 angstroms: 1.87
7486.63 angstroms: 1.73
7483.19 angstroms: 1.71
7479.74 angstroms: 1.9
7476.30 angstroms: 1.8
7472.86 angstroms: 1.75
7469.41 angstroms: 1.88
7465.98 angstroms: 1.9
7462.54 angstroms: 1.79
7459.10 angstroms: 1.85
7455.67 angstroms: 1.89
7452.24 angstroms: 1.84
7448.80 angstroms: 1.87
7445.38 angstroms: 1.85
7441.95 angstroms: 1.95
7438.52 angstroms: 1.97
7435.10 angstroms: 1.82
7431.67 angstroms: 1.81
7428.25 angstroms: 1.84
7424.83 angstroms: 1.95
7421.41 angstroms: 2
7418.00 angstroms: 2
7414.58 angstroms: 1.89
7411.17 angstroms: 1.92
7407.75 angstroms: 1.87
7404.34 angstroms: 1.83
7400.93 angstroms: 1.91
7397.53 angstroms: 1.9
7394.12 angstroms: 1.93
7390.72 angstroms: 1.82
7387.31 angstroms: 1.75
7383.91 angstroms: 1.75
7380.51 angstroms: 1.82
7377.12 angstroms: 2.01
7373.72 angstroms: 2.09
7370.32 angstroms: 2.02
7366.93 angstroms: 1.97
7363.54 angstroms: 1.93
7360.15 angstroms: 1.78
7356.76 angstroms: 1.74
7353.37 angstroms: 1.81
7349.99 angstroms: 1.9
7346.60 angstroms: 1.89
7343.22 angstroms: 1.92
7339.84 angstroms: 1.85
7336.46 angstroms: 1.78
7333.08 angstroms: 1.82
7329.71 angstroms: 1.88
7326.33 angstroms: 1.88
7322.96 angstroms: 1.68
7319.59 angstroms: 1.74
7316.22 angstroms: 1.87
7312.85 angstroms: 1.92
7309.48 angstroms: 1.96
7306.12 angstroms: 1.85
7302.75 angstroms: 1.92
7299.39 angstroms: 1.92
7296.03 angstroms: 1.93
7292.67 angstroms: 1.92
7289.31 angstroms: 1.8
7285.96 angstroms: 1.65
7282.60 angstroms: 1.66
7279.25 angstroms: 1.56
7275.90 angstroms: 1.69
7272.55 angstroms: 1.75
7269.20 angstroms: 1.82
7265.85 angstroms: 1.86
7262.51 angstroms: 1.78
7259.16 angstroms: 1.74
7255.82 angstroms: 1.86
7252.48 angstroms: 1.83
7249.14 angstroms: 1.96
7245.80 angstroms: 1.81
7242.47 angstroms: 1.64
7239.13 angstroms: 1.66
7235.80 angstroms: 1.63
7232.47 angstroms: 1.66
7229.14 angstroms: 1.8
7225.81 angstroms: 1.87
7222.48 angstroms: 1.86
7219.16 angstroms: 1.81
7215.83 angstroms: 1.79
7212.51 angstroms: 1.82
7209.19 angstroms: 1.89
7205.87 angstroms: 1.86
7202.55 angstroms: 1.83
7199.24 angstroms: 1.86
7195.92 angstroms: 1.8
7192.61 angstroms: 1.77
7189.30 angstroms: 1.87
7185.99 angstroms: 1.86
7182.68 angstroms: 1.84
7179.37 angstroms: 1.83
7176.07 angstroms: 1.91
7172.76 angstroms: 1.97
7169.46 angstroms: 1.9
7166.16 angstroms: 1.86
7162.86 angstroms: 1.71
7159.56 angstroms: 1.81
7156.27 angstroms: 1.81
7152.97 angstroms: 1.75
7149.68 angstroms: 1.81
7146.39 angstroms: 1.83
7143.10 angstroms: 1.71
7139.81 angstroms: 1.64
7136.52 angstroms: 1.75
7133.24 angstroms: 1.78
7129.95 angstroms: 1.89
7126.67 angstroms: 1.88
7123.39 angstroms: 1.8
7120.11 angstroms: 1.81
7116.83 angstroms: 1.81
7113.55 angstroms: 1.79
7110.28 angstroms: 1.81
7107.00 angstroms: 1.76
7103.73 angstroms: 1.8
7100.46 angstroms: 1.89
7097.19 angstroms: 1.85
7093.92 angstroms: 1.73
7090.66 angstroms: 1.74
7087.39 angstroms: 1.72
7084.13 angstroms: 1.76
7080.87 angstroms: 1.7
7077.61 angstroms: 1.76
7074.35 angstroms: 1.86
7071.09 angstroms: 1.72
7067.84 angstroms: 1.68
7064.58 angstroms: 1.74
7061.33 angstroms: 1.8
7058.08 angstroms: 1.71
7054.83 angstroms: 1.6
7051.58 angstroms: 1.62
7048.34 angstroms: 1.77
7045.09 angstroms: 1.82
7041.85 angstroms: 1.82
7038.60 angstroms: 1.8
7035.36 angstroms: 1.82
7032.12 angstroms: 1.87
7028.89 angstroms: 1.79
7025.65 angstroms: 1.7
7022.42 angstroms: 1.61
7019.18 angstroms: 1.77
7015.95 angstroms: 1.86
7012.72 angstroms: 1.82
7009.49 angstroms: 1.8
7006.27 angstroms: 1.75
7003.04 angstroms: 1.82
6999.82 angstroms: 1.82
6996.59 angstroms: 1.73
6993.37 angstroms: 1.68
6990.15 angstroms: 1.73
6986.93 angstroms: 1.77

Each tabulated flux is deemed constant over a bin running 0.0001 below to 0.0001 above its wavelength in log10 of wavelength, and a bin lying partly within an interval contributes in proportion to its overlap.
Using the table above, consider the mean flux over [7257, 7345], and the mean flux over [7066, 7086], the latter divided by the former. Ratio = 0.96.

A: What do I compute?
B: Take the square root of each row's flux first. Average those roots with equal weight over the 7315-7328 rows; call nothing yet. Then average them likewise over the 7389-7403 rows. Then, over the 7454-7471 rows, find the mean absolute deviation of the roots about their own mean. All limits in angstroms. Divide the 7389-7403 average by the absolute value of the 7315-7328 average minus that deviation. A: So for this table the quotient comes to 1.04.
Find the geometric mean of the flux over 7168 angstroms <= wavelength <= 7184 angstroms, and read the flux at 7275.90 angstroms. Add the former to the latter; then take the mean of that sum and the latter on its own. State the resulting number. 2.63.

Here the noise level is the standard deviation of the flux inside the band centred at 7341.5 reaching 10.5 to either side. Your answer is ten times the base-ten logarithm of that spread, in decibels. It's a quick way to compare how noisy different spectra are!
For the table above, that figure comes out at -13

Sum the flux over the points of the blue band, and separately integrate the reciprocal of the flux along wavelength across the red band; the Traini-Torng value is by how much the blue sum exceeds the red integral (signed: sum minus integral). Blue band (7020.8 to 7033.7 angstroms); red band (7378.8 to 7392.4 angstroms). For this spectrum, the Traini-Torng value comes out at -0.65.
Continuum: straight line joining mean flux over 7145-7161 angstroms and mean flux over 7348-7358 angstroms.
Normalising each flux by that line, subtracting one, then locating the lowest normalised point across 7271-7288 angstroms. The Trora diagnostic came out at 7279.25 angstroms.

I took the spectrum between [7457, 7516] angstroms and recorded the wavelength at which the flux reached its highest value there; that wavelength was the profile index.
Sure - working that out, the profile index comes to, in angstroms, 7514.27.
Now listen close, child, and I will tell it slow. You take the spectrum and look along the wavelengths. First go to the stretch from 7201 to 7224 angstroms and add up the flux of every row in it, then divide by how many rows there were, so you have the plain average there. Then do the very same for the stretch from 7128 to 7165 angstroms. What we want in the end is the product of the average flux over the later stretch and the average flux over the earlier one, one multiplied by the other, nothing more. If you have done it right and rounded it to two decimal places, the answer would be 3.26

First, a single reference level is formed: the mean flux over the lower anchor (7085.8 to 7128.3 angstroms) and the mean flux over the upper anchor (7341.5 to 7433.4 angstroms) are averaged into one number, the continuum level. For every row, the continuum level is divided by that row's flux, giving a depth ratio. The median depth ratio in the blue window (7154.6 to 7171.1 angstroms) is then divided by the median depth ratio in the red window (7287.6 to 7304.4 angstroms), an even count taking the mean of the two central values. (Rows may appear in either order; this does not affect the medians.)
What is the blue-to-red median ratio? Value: 1.06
